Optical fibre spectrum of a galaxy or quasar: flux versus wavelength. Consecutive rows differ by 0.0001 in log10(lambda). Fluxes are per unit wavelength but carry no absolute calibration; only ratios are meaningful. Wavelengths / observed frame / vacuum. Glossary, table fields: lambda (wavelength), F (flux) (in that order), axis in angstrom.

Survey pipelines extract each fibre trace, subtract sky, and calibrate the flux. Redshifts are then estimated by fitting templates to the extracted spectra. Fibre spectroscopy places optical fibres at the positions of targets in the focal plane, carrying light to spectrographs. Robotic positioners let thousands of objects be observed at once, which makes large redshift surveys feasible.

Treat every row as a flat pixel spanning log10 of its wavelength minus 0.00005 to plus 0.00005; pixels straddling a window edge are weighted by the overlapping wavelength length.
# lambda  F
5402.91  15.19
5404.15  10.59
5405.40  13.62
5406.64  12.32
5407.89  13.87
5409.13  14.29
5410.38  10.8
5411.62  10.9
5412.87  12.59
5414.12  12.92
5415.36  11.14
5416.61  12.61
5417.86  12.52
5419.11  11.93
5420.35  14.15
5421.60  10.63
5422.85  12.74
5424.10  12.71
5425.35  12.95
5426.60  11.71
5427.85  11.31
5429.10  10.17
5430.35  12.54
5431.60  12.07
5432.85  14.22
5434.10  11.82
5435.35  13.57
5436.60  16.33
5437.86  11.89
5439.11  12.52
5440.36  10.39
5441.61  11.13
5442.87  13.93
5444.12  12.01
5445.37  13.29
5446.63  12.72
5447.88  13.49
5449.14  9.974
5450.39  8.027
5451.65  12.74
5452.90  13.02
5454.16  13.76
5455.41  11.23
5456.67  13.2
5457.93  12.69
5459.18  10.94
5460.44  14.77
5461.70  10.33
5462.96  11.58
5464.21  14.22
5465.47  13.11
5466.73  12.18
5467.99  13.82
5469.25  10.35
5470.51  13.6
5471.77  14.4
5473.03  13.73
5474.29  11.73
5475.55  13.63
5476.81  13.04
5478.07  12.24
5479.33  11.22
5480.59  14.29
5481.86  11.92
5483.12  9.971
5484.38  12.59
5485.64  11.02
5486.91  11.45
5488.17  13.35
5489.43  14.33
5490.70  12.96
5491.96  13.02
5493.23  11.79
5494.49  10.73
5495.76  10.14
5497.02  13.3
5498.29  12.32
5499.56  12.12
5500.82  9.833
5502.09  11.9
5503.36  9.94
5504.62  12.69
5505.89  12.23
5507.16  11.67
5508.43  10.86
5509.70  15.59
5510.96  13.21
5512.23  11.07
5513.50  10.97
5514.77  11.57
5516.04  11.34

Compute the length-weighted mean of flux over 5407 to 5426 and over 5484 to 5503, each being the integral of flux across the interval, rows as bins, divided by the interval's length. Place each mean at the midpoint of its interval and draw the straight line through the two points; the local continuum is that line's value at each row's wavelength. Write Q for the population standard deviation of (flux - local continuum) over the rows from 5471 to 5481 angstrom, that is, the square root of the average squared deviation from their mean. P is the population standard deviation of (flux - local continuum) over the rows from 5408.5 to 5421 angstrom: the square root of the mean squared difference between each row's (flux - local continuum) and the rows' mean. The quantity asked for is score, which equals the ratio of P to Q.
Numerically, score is 1.06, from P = 1.17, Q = 1.11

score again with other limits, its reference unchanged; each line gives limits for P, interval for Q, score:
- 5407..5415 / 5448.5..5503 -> 0.89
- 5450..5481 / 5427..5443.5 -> 0.95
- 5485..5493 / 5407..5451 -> 0.75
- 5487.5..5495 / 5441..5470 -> 0.72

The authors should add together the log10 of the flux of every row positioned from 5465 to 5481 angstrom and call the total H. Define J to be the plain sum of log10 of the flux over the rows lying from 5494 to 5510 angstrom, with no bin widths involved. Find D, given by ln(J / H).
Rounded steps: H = 14.4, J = 13.9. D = -0.036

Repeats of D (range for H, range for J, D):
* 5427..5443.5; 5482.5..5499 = -0.011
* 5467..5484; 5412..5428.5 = -0.008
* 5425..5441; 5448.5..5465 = -0.015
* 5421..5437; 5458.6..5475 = 0.005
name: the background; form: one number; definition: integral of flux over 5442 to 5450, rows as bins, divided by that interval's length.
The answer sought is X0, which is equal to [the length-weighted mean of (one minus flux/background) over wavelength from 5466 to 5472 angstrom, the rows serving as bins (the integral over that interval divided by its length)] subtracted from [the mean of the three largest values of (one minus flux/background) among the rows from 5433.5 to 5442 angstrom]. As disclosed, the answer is 0.13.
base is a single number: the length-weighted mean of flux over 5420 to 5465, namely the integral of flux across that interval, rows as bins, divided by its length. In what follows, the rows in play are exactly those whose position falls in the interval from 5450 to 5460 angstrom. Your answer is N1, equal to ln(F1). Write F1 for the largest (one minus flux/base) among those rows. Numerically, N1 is -1.05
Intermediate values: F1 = 0.35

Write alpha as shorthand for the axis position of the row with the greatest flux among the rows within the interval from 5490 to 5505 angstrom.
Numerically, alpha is 5497.02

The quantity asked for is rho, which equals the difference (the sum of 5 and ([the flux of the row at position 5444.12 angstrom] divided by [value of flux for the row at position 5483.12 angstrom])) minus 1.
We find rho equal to 5.20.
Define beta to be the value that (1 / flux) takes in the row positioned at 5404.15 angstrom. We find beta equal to 0.094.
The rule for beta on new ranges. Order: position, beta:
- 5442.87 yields 0.072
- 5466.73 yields 0.082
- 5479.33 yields 0.089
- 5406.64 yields 0.081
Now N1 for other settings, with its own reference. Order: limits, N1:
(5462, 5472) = -1.82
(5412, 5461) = -1.05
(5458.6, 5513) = -1.59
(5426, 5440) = -1.74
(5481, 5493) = -1.65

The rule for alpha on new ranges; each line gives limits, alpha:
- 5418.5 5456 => 5436.60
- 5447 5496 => 5460.44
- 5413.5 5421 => 5420.35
